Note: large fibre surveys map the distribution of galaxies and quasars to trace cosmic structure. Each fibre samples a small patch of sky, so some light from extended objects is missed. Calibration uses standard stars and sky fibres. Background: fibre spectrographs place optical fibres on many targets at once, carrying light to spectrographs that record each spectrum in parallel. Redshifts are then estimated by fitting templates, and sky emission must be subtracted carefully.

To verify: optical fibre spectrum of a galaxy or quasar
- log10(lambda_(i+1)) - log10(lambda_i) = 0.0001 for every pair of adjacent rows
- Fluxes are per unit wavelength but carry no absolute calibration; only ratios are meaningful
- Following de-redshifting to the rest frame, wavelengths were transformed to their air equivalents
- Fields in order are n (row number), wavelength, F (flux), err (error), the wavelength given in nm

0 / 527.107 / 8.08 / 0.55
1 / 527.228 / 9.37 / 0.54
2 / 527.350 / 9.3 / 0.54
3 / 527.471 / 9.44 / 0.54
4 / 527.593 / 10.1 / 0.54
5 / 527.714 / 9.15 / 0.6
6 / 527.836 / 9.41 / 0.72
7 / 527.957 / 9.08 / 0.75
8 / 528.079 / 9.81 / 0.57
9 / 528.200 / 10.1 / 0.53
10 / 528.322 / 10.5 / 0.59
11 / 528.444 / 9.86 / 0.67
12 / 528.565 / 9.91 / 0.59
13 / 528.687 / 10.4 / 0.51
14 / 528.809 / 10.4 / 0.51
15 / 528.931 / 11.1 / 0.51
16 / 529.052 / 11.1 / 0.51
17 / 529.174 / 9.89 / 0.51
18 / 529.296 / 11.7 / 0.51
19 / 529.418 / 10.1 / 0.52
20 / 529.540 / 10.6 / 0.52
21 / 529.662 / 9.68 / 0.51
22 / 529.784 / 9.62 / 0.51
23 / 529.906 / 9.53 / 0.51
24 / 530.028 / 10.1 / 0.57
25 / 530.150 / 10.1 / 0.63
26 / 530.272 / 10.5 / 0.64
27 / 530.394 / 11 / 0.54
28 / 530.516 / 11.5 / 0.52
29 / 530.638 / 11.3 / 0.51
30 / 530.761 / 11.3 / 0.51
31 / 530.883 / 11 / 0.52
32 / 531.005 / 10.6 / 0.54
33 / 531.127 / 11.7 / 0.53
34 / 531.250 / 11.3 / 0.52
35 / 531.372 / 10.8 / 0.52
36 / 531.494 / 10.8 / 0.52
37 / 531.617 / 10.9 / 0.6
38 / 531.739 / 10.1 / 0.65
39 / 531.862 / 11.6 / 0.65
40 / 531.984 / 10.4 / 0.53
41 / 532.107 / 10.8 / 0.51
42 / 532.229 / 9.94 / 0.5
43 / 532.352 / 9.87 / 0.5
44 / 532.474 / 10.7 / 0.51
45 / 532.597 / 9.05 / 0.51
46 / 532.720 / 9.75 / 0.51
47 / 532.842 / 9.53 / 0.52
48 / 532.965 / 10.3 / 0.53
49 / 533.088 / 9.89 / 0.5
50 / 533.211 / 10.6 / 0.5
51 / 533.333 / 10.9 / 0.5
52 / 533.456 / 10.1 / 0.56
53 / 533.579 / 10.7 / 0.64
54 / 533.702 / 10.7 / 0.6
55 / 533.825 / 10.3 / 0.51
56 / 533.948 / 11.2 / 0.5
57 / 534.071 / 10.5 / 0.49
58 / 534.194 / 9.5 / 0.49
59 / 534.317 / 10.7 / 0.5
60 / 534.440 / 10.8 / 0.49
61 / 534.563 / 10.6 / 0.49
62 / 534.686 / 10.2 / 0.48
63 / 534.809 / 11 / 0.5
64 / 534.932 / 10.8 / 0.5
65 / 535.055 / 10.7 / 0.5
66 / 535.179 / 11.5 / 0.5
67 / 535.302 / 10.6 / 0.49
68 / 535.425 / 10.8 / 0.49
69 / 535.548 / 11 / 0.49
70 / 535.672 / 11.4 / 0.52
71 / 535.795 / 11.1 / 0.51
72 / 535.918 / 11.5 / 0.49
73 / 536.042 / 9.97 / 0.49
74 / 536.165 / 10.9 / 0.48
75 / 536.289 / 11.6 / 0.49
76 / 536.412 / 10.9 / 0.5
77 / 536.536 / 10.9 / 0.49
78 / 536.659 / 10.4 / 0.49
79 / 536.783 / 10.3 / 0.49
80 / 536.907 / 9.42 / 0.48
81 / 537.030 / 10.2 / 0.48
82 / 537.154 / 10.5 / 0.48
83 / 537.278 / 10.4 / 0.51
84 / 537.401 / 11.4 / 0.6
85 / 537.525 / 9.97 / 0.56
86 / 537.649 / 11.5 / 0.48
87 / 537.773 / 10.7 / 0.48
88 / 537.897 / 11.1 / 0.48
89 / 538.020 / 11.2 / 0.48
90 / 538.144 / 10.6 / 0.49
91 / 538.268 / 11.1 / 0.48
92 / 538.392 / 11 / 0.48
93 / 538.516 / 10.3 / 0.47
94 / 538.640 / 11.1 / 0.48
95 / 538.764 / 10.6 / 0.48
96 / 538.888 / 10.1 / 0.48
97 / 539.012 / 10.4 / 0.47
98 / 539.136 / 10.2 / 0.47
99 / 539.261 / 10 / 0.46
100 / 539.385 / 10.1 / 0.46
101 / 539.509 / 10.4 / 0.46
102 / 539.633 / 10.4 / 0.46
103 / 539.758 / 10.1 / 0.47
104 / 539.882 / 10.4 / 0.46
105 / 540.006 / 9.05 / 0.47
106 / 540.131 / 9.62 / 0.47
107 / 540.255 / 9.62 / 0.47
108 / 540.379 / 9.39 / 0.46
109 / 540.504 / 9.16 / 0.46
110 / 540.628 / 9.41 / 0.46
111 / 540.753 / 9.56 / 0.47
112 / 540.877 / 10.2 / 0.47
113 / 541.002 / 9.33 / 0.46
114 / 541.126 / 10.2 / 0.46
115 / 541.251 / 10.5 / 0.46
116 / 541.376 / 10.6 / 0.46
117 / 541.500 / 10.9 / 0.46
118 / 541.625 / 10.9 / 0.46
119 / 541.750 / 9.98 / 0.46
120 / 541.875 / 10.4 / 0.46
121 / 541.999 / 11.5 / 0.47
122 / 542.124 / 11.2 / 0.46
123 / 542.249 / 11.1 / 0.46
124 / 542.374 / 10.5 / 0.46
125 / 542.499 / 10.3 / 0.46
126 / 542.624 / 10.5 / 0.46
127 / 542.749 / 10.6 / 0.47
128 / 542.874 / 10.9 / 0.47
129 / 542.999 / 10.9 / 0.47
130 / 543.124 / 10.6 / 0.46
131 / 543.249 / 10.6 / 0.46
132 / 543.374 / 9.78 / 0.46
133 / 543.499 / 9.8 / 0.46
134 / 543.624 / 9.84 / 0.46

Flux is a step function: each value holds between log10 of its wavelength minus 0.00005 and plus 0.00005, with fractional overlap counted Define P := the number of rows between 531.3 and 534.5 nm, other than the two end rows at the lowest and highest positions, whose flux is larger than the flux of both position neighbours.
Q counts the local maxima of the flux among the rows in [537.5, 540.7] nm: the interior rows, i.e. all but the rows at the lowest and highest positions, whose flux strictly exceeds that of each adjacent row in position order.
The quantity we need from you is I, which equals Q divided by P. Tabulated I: 0.75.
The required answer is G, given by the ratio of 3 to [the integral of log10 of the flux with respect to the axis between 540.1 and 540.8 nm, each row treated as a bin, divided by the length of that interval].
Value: 3.07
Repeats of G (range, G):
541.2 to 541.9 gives 2.93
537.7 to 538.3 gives 2.89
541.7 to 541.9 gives 2.98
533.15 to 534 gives 2.92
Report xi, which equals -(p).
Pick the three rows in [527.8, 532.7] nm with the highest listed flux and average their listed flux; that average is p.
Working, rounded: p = 11.7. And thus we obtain -11.7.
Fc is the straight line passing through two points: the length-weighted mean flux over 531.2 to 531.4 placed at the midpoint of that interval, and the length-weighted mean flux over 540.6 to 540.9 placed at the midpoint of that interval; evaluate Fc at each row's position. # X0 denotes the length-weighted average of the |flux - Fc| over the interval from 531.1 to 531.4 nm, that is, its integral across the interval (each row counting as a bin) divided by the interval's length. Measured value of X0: 0.33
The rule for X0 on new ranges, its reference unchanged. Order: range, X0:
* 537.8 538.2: 0.85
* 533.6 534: 0.29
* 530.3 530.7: 0.25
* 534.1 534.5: 0.44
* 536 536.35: 0.75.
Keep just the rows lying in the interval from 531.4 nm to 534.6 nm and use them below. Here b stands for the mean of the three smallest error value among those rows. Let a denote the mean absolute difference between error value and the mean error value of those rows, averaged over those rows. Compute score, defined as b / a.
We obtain 12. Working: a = 0.039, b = 0.49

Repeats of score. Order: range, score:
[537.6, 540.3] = 61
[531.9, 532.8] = 88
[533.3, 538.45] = 21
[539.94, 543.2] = 102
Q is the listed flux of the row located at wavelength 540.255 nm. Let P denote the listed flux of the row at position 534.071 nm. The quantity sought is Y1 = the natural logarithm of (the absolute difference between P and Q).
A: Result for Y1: -0.13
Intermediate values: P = 10.5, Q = 9.62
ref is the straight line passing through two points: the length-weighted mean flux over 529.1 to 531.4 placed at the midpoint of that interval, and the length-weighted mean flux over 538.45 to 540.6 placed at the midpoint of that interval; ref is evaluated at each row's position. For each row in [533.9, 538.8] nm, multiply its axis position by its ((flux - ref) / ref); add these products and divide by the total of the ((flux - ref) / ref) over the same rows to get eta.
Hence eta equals 536.71 nm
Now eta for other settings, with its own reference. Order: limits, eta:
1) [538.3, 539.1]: 538.62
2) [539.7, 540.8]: 540.41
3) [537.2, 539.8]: 538.20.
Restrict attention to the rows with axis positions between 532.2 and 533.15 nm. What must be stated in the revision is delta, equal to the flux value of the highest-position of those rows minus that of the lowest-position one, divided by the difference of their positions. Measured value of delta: -0.1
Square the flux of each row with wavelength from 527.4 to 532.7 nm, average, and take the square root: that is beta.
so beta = 10.4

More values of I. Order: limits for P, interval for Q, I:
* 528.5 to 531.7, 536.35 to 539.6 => 1.75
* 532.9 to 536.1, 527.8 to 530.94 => 0.57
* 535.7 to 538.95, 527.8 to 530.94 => 0.50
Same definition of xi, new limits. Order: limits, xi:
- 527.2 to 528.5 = -10.2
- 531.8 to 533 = -11.0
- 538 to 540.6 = -11.1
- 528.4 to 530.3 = -11.3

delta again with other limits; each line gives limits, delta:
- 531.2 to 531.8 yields -2.5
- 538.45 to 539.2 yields -0.2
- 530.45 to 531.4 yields -0.8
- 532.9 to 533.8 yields 0.5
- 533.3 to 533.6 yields -0.8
